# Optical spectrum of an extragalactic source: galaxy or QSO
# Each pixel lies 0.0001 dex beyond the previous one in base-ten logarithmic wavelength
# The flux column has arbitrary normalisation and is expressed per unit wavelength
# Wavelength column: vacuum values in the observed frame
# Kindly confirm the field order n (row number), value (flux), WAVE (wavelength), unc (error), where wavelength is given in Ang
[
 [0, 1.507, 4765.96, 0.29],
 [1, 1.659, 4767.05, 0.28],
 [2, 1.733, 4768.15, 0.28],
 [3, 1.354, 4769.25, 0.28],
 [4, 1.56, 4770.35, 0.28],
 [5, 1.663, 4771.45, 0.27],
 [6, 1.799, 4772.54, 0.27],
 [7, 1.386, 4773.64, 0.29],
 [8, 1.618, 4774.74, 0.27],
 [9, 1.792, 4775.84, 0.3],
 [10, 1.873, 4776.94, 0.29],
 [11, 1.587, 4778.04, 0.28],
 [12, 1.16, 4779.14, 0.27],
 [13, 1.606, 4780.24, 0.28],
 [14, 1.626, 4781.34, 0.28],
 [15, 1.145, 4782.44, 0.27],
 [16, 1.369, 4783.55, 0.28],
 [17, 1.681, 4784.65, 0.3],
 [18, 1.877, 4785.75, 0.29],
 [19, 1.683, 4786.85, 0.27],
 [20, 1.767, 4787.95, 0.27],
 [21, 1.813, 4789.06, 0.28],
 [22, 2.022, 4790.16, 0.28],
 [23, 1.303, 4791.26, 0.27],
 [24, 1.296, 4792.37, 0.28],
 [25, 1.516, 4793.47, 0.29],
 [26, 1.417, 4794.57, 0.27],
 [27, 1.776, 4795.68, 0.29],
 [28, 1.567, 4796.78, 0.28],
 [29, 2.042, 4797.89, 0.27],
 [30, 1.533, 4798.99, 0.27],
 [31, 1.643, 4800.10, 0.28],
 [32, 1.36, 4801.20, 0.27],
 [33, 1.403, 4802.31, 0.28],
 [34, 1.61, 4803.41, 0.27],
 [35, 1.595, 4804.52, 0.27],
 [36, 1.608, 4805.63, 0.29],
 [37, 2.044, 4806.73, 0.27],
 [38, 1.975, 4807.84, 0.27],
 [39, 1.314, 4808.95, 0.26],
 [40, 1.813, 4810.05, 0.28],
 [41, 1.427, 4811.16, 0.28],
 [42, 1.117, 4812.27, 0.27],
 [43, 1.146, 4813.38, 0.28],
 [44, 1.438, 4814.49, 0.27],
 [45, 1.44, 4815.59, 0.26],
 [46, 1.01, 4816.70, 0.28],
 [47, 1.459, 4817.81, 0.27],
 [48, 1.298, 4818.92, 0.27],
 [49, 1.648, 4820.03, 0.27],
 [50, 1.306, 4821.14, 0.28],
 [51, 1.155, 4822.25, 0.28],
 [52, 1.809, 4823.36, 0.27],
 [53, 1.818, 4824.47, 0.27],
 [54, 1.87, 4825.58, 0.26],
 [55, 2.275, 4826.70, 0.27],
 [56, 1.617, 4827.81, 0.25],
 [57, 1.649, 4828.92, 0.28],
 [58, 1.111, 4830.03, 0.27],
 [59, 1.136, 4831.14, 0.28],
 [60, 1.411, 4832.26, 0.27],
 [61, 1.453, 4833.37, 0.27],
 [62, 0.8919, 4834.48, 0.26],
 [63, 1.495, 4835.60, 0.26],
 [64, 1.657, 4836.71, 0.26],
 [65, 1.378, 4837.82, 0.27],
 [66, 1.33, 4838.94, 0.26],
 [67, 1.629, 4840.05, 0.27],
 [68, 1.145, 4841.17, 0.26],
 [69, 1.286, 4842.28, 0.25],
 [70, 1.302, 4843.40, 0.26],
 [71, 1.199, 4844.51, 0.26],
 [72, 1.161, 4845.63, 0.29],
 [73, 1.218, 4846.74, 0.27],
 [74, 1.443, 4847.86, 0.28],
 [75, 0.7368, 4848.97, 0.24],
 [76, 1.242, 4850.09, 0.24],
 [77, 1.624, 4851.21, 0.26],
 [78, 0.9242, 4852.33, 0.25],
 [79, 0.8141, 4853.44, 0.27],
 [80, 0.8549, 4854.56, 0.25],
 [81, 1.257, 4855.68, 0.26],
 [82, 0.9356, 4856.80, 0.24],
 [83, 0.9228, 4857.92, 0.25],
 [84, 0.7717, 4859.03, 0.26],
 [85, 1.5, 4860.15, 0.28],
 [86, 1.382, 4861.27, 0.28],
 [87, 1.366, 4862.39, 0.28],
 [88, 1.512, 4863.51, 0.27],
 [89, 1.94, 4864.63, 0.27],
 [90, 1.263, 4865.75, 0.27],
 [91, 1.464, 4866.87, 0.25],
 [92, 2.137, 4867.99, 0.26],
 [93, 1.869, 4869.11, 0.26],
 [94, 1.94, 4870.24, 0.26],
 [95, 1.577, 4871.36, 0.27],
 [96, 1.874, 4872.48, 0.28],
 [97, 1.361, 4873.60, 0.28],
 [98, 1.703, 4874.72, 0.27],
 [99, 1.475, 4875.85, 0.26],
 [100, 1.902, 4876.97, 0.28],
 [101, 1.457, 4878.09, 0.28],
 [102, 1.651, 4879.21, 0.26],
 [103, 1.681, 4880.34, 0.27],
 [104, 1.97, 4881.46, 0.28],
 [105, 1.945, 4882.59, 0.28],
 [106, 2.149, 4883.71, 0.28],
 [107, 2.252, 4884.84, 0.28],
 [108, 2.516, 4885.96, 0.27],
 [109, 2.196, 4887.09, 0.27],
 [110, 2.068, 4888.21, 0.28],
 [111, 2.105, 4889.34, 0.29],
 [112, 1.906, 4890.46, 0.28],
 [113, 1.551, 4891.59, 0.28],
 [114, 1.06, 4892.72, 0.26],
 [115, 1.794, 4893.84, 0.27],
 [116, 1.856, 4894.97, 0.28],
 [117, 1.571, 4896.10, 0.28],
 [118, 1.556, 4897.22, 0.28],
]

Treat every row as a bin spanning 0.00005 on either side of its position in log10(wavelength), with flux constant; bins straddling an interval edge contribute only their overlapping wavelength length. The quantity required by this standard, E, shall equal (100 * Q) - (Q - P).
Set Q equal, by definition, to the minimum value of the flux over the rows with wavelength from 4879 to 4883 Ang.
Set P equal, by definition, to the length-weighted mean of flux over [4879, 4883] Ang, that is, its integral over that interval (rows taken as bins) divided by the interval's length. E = 165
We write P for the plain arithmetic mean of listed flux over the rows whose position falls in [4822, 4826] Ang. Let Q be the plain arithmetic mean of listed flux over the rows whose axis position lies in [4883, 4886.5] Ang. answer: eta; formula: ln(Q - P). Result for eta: -0.44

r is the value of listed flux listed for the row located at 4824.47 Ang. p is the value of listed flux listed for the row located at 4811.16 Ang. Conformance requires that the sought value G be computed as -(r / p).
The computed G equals -1.27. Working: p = 1.427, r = 1.818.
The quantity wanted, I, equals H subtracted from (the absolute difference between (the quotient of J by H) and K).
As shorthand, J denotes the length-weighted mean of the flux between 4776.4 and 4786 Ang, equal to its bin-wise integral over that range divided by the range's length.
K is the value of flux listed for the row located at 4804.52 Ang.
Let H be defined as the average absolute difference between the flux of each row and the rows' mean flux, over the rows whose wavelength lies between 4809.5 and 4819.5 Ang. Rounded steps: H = 0.18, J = 1.5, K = 1.595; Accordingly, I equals 7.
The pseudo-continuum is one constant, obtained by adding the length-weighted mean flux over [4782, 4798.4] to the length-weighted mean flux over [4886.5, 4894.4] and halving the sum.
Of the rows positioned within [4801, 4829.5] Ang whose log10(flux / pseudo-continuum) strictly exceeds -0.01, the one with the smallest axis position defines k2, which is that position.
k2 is 4806.73 Ang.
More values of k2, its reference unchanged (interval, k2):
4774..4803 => 4775.84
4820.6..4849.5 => 4823.36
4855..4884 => 4864.63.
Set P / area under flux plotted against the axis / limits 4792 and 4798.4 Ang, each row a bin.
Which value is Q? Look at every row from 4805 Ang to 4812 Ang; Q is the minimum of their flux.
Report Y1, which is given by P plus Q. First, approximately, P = 10.3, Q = 1.314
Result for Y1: 11.6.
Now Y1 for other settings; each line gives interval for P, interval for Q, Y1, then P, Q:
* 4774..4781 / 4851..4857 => 12.0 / 11.2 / 0.8141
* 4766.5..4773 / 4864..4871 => 11.8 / 10.6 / 1.263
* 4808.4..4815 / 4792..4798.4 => 10.4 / 9.1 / 1.296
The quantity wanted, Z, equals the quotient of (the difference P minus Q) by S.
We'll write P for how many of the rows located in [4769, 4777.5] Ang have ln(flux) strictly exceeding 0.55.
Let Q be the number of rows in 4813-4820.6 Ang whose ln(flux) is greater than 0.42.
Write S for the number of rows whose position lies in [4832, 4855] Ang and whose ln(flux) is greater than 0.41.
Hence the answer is 0.7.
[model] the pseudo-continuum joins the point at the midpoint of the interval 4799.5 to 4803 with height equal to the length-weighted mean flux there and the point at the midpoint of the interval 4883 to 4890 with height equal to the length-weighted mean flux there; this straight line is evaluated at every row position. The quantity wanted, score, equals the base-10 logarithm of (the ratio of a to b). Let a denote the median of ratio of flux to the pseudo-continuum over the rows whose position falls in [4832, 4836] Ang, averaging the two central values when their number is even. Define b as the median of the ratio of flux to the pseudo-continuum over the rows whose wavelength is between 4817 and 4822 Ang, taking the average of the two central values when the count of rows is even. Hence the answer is -0.02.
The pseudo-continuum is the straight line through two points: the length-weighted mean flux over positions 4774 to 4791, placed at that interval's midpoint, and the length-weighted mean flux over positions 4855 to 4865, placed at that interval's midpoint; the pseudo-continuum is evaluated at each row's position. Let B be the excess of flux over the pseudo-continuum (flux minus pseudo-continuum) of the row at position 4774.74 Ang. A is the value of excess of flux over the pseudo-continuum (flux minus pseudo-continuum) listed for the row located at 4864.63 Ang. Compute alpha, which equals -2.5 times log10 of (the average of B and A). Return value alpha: 1.2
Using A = 0.7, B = -0.05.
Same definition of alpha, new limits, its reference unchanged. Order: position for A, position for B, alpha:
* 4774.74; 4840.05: 2.4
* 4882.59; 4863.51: 0.7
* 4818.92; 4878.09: 3.2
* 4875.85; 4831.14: 5.8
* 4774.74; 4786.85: 5.0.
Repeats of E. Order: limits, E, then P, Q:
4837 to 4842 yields 115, 1.38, 1.145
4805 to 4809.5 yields 132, 1.73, 1.314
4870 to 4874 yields 136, 1.68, 1.361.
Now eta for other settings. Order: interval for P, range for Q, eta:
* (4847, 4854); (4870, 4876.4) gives -0.65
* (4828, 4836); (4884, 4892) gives -0.25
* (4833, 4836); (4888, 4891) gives -0.29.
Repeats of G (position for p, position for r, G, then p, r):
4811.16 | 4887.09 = -1.54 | 1.427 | 2.196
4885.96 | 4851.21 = -0.65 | 2.516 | 1.624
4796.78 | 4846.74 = -0.78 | 1.567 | 1.218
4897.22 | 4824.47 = -1.17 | 1.556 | 1.818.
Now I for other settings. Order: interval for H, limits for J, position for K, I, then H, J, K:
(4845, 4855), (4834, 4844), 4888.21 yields 3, 0.25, 1.3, 2.068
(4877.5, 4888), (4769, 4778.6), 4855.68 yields 5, 0.27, 1.6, 1.257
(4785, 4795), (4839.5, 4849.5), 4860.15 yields 4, 0.22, 1.2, 1.5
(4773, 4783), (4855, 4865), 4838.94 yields 5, 0.20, 1.3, 1.33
